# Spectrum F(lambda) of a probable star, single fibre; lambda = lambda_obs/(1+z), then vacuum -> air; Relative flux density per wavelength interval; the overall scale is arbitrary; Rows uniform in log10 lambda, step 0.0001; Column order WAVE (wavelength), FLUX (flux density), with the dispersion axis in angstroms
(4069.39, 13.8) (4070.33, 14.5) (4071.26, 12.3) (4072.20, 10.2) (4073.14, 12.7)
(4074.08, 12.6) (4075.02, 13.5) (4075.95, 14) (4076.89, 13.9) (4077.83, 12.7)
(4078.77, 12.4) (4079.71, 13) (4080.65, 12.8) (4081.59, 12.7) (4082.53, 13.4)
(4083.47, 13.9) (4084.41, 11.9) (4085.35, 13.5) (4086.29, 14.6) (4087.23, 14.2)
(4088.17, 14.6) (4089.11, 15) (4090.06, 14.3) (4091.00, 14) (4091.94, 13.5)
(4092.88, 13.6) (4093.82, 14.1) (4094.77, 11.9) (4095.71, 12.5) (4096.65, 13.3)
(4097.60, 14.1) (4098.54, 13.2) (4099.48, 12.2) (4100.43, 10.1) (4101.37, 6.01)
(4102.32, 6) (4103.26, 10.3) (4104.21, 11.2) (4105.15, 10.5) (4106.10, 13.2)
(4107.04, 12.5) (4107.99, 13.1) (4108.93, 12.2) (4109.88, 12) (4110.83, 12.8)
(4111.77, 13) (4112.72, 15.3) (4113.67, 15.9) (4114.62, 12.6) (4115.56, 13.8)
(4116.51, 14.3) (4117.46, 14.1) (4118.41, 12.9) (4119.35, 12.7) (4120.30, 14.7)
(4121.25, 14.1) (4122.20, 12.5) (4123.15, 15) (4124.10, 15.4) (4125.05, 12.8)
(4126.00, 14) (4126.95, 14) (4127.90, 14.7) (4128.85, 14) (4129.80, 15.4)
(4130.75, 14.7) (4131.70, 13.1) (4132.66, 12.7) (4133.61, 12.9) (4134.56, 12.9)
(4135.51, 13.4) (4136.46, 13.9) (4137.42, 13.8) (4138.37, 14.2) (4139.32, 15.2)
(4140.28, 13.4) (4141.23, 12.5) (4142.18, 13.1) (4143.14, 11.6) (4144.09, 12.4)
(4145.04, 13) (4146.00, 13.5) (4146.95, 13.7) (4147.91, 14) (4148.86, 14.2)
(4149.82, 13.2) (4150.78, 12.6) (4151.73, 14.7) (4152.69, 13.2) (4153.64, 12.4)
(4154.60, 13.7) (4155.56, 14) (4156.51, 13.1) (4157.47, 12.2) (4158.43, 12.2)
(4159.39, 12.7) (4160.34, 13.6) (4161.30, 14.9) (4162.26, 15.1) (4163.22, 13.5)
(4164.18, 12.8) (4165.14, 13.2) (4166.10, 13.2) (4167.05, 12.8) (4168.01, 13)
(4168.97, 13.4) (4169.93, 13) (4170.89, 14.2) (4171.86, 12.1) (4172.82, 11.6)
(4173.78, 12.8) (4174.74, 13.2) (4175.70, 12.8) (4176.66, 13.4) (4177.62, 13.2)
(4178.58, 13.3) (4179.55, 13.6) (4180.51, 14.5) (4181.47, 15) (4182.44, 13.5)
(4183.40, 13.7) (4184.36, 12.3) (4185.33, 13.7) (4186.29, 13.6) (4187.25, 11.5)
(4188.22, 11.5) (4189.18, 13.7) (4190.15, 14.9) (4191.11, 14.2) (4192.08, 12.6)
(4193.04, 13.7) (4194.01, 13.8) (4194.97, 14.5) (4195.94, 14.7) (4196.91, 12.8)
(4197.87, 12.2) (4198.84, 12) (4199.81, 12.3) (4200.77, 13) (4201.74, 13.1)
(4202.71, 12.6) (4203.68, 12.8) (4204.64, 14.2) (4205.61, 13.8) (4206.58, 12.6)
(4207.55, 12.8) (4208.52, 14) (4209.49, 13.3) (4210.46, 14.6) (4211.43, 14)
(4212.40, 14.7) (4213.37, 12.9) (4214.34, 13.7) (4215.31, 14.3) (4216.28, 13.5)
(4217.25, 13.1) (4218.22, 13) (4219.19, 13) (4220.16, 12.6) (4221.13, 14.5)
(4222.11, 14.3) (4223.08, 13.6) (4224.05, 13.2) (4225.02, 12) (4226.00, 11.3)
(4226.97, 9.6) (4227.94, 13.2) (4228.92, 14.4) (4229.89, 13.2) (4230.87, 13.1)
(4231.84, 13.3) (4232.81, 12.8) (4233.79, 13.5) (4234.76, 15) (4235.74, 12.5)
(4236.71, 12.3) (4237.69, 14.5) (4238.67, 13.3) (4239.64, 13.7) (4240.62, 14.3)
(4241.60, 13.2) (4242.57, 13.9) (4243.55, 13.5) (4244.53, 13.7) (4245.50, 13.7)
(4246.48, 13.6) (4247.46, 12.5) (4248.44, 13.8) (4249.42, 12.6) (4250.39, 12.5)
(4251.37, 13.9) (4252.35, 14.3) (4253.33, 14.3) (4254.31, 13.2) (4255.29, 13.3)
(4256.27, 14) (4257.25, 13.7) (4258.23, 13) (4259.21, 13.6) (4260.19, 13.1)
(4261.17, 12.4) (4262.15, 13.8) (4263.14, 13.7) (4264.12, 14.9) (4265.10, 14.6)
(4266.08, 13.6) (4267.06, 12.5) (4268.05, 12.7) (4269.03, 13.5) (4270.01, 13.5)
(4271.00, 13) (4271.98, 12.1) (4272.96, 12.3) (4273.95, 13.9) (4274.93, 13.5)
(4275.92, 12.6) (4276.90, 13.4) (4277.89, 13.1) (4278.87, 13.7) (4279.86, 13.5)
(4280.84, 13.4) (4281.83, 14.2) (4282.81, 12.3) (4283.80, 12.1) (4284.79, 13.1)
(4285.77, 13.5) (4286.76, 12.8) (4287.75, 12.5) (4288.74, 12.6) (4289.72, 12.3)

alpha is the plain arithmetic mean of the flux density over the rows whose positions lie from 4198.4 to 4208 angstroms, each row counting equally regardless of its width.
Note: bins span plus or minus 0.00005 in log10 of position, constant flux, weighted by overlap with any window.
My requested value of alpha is 12.9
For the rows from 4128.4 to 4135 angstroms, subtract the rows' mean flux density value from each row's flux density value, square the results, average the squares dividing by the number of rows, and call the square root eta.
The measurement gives 1.0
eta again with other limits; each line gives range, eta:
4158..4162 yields 1.0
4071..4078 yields 1.1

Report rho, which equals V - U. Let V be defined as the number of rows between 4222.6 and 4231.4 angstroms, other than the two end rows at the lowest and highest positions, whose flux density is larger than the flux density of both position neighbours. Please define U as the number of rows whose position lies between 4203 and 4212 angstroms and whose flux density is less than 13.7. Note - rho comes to -3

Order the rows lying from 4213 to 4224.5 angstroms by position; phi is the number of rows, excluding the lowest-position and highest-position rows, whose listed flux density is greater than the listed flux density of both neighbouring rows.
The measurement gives 2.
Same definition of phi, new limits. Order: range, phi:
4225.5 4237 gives 3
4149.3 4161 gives 2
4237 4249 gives 2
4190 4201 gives 1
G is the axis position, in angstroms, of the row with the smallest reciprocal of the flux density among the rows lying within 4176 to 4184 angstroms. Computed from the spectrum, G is 4181.47 angstroms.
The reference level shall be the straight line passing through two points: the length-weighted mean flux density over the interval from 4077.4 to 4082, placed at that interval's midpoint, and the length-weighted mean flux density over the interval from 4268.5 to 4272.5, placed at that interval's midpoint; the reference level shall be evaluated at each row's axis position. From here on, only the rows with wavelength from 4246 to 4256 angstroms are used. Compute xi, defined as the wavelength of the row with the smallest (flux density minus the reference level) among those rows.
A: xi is 4250.39 angstroms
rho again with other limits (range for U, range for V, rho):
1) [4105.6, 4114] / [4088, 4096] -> -5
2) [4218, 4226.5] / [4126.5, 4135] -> -5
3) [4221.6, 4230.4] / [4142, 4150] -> -6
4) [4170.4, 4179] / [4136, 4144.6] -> -6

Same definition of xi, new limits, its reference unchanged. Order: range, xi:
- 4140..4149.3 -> 4143.14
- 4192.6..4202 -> 4198.84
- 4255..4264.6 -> 4261.17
